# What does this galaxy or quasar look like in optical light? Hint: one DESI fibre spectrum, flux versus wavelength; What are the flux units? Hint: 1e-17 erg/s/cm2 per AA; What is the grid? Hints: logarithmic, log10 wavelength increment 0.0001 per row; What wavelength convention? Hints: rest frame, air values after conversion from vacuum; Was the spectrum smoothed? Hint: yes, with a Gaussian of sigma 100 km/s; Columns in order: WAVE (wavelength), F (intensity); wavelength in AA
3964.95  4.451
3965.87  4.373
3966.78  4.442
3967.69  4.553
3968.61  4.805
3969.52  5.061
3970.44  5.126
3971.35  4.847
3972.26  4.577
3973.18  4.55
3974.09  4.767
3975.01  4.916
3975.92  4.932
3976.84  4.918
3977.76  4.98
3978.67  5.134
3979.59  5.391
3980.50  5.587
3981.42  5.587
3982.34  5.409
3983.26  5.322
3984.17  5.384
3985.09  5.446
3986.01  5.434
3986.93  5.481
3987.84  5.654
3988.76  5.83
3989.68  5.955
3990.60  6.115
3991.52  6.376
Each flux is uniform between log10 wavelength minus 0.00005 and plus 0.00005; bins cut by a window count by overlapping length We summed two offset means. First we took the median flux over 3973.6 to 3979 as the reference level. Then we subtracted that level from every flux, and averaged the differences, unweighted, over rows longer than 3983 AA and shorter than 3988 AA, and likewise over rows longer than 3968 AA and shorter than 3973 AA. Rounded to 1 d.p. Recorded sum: 0.5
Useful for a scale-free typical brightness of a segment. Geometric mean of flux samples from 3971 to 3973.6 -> 4.7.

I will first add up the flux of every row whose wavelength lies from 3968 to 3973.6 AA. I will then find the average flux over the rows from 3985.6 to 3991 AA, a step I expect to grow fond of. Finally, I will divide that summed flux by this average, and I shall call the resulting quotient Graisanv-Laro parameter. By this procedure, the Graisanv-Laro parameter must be 5.0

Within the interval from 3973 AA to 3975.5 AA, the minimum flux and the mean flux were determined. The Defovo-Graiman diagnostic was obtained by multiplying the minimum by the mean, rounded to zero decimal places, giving 22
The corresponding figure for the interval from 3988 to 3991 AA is 35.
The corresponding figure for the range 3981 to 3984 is 29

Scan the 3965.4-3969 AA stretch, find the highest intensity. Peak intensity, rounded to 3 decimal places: 4.805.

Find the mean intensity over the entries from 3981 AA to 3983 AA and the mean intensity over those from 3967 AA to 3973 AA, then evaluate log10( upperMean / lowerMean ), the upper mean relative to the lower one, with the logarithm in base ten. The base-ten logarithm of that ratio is 0.056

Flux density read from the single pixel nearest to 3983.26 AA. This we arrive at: 5.322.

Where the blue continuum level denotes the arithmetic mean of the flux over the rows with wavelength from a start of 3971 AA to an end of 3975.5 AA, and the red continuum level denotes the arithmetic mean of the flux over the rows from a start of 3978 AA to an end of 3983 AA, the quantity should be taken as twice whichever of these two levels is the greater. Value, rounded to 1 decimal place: 10.8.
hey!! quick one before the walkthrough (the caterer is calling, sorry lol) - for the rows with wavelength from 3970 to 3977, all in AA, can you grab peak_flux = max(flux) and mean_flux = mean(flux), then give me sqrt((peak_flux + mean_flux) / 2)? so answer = 2.23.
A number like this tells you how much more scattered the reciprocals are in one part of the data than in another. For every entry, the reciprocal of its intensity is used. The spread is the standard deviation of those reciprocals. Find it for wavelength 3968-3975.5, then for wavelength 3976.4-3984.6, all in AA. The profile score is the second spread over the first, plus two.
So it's 3.0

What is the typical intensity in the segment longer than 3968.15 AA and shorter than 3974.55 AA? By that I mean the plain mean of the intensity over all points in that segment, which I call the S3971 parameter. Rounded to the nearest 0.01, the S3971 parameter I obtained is 4.82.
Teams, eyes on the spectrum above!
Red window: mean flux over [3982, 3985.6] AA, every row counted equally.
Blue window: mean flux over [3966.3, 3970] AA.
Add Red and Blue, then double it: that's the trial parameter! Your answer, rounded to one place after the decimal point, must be 20.2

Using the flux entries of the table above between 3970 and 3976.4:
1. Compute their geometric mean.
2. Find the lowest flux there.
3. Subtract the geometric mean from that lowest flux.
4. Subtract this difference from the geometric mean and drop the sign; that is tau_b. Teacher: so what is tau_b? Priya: 5.08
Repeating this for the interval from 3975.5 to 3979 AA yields 5.06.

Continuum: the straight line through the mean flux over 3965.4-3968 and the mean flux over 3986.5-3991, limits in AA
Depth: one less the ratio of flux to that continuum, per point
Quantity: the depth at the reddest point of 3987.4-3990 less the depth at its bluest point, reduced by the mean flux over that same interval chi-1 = -5.8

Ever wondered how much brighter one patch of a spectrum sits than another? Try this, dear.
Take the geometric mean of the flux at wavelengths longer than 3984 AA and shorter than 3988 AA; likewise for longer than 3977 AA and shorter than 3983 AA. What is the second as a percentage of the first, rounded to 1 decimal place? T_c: 97.5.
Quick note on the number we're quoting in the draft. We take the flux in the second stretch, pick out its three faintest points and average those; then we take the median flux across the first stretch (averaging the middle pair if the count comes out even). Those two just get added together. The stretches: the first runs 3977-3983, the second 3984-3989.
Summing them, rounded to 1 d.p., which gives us 10.8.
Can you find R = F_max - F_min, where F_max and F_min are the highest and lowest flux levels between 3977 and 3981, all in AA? 0.61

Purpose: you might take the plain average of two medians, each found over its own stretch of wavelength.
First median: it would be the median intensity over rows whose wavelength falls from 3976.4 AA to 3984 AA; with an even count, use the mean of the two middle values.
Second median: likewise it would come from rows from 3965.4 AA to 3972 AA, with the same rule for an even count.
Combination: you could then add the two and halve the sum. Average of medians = 5.08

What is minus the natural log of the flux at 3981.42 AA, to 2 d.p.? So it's -1.72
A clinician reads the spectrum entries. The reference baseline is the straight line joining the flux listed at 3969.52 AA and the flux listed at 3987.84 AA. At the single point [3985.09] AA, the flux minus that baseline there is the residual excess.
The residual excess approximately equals -0.12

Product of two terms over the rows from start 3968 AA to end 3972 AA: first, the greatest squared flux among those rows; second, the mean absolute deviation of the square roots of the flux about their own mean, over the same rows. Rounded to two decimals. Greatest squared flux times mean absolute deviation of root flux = 0.79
